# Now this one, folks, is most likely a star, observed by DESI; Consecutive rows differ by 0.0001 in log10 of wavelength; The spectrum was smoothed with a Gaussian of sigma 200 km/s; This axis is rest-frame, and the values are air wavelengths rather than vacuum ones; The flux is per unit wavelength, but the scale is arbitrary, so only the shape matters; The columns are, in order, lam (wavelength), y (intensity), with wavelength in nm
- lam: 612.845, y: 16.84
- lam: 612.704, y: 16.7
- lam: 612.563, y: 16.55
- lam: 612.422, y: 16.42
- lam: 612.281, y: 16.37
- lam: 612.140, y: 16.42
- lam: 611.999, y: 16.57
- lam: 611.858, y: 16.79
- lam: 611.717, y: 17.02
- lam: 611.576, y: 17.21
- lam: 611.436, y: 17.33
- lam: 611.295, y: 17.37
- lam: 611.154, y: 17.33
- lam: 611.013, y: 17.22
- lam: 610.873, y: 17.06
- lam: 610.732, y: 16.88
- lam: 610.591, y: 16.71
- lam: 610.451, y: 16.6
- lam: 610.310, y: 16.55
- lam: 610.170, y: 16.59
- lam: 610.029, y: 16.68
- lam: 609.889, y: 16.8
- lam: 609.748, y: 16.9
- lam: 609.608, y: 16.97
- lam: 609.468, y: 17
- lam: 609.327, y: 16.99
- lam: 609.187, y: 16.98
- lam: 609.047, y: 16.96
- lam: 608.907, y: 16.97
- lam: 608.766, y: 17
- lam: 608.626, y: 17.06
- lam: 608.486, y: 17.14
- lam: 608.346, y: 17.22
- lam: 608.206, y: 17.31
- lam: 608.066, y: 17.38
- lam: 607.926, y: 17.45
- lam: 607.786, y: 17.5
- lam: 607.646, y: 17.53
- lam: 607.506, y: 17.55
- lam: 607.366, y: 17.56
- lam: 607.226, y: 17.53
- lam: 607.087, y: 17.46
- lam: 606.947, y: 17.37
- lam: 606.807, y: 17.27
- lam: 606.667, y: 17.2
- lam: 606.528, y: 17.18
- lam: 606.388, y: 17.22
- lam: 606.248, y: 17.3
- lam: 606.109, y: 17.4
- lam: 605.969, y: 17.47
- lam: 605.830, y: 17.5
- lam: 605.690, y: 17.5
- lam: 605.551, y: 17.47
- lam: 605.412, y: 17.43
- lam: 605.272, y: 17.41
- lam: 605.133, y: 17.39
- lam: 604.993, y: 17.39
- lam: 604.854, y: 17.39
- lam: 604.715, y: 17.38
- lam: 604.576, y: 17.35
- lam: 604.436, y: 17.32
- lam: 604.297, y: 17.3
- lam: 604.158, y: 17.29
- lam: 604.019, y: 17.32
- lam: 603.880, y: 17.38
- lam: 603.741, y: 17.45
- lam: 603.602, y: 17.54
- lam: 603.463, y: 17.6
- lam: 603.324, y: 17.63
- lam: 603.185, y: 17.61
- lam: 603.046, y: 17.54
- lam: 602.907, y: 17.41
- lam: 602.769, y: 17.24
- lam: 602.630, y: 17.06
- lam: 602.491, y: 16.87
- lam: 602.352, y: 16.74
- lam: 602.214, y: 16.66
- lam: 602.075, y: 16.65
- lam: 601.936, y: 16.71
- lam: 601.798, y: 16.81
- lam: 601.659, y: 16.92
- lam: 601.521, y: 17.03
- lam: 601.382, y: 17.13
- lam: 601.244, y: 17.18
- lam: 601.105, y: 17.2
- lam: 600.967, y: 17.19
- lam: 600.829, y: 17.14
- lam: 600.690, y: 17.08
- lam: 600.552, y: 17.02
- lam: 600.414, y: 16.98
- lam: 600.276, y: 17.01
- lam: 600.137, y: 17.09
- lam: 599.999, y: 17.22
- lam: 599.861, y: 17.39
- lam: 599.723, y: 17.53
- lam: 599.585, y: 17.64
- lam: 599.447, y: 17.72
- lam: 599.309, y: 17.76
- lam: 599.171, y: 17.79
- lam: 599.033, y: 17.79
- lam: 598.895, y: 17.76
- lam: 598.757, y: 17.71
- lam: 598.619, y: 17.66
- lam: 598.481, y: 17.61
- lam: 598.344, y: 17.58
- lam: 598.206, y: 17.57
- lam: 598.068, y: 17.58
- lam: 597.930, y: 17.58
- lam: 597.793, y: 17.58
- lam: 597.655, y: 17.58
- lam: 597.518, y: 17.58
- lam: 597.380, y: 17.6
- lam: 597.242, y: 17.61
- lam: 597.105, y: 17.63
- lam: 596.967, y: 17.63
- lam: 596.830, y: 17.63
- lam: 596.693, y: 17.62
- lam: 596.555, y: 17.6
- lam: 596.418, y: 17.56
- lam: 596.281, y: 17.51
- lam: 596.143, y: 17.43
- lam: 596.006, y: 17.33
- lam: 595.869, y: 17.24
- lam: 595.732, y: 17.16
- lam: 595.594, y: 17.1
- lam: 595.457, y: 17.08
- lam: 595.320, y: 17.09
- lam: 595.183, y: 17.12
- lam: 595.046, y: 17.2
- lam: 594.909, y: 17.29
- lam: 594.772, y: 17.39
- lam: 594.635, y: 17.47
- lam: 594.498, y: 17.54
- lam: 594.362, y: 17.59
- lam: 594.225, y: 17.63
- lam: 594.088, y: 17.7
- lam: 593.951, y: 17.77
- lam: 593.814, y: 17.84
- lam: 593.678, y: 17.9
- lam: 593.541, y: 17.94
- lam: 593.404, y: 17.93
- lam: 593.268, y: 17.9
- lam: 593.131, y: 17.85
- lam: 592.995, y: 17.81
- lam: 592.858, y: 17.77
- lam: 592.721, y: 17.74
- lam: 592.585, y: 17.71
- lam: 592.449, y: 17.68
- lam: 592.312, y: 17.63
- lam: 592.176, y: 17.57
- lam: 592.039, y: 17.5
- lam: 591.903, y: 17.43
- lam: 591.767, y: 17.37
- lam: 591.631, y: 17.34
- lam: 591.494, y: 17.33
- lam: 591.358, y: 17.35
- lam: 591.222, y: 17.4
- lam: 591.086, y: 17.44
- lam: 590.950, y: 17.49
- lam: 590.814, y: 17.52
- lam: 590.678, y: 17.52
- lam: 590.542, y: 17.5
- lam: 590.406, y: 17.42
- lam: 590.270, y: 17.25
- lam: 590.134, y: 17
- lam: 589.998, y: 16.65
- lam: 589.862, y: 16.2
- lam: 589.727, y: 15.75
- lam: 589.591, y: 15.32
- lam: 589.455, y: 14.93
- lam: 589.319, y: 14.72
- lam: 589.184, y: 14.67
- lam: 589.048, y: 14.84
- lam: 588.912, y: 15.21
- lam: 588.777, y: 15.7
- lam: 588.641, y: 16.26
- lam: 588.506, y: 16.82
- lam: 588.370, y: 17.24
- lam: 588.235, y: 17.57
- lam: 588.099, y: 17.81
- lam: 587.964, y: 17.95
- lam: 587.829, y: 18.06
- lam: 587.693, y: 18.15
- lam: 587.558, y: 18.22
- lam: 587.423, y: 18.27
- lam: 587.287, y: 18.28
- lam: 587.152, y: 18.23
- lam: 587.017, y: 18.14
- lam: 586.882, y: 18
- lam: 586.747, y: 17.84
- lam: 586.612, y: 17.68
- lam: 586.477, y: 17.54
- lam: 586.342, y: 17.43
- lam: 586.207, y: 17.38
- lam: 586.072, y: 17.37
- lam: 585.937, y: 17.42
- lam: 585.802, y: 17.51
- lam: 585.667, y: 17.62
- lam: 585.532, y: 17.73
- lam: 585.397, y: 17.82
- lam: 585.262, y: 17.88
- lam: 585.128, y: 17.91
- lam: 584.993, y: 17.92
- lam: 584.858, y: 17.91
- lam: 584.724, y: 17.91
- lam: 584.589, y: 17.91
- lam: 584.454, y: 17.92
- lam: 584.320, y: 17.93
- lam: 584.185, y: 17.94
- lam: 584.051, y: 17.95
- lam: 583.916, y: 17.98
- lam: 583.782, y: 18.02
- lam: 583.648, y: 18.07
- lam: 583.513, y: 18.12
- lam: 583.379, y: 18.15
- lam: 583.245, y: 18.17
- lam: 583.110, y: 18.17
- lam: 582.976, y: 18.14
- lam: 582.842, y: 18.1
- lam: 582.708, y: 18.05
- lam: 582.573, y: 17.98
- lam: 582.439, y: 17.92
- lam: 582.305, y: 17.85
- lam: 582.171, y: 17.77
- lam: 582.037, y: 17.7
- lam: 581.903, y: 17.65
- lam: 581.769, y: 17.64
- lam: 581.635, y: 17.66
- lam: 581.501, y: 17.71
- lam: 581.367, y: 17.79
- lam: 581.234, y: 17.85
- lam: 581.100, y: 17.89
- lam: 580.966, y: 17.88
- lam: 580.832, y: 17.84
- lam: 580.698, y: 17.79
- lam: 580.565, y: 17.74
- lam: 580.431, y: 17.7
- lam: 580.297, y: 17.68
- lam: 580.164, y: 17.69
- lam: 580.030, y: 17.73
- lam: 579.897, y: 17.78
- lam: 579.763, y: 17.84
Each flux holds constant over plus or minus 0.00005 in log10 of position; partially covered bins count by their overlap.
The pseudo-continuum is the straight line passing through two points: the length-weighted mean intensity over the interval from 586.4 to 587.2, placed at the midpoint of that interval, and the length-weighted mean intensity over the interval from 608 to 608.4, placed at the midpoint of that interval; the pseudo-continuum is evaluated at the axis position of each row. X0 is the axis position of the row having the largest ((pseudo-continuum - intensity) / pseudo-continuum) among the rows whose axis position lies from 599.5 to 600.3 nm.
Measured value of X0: 600.276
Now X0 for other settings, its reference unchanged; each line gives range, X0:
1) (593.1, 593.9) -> 593.131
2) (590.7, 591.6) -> 591.494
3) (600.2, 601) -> 600.414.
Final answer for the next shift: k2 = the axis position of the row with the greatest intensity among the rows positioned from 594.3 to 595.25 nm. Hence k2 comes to 594.362 nm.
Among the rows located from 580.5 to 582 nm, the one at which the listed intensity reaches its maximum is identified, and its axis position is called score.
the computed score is 581.100 nm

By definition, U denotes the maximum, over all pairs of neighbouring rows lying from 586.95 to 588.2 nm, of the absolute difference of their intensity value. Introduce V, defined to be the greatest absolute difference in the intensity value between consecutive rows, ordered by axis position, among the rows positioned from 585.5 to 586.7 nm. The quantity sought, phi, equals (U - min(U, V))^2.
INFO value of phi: 0.0000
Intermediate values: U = 0.14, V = 0.14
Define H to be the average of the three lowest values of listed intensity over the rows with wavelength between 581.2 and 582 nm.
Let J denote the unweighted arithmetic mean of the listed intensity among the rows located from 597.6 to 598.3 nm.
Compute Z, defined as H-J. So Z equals 0.1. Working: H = 17.65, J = 17.6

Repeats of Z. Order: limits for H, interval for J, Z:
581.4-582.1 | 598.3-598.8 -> 0.0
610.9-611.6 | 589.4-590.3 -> 1.1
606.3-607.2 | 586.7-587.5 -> -0.9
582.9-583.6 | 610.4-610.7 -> 1.5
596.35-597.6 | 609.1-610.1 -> 0.7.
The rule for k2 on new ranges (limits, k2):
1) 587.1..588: 587.287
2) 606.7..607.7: 607.366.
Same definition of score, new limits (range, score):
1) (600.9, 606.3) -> 603.324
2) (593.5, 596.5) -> 593.541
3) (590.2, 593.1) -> 592.995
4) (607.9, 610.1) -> 607.926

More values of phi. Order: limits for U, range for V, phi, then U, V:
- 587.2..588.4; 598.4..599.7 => 0.0625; 0.33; 0.08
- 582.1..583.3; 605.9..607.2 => 0.0000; 0.08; 0.10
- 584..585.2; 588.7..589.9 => 0.0000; 0.01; 0.49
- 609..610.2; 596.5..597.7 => 0.0100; 0.12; 0.02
